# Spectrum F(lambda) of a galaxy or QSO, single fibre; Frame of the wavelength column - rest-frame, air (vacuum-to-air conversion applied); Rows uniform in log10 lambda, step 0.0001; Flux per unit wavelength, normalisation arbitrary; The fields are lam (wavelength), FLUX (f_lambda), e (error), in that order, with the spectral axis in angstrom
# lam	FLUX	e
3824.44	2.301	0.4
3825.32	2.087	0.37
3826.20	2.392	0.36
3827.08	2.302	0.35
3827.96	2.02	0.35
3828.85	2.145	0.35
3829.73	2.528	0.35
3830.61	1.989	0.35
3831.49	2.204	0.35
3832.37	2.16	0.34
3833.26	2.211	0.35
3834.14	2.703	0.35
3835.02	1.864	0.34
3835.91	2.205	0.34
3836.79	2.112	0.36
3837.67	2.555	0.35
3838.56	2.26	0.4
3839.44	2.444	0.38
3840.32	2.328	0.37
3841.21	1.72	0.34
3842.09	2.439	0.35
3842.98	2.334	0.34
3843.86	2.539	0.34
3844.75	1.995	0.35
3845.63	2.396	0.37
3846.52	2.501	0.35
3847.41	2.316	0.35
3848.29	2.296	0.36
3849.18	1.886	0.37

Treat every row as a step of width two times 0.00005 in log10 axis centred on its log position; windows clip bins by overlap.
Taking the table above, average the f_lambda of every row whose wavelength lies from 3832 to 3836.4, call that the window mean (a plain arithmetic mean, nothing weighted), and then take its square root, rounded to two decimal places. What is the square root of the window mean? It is 1.49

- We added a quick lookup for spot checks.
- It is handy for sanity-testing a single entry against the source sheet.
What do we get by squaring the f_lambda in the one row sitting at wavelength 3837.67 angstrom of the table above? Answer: 6.5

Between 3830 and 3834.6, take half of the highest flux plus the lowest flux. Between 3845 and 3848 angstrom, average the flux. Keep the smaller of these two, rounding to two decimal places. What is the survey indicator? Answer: 2.35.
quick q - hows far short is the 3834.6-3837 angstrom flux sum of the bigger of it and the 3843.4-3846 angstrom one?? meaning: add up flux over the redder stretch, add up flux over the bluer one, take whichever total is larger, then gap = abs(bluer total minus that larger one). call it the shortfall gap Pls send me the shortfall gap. 0.75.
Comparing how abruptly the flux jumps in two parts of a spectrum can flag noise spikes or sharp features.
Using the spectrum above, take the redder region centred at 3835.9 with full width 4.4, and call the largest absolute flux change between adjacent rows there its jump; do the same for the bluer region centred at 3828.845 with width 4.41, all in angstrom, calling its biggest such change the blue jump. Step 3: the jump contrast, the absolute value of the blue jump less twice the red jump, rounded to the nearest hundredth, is 1.14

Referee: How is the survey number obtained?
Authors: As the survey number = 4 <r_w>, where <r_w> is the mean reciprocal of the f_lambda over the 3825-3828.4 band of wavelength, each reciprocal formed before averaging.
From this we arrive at 1.83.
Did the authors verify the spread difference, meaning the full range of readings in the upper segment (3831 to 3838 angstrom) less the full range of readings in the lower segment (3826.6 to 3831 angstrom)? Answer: 0.30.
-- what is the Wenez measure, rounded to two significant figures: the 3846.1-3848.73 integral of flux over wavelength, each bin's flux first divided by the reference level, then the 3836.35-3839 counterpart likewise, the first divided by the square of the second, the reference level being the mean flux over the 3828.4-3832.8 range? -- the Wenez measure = 0.37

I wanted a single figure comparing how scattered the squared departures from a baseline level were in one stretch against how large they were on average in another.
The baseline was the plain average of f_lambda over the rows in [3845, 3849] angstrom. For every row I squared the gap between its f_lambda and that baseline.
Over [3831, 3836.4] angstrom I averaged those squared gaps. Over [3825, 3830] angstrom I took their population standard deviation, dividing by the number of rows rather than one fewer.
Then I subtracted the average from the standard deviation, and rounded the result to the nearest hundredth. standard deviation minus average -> -0.04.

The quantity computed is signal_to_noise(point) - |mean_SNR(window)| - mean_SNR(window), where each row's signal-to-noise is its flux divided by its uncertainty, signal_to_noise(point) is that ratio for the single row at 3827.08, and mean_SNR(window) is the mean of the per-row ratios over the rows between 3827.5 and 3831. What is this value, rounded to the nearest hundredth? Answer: -5.83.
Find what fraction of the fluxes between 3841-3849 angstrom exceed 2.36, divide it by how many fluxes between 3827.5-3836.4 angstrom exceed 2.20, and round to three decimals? 0.089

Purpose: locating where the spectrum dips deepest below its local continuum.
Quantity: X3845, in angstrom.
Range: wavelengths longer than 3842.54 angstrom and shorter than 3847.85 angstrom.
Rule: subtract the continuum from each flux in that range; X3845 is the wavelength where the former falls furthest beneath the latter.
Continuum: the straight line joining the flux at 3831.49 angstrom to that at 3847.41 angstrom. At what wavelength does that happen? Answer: 3844.75 angstrom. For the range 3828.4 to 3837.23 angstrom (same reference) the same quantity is 3835.02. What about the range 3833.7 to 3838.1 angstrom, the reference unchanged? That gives 3835.02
